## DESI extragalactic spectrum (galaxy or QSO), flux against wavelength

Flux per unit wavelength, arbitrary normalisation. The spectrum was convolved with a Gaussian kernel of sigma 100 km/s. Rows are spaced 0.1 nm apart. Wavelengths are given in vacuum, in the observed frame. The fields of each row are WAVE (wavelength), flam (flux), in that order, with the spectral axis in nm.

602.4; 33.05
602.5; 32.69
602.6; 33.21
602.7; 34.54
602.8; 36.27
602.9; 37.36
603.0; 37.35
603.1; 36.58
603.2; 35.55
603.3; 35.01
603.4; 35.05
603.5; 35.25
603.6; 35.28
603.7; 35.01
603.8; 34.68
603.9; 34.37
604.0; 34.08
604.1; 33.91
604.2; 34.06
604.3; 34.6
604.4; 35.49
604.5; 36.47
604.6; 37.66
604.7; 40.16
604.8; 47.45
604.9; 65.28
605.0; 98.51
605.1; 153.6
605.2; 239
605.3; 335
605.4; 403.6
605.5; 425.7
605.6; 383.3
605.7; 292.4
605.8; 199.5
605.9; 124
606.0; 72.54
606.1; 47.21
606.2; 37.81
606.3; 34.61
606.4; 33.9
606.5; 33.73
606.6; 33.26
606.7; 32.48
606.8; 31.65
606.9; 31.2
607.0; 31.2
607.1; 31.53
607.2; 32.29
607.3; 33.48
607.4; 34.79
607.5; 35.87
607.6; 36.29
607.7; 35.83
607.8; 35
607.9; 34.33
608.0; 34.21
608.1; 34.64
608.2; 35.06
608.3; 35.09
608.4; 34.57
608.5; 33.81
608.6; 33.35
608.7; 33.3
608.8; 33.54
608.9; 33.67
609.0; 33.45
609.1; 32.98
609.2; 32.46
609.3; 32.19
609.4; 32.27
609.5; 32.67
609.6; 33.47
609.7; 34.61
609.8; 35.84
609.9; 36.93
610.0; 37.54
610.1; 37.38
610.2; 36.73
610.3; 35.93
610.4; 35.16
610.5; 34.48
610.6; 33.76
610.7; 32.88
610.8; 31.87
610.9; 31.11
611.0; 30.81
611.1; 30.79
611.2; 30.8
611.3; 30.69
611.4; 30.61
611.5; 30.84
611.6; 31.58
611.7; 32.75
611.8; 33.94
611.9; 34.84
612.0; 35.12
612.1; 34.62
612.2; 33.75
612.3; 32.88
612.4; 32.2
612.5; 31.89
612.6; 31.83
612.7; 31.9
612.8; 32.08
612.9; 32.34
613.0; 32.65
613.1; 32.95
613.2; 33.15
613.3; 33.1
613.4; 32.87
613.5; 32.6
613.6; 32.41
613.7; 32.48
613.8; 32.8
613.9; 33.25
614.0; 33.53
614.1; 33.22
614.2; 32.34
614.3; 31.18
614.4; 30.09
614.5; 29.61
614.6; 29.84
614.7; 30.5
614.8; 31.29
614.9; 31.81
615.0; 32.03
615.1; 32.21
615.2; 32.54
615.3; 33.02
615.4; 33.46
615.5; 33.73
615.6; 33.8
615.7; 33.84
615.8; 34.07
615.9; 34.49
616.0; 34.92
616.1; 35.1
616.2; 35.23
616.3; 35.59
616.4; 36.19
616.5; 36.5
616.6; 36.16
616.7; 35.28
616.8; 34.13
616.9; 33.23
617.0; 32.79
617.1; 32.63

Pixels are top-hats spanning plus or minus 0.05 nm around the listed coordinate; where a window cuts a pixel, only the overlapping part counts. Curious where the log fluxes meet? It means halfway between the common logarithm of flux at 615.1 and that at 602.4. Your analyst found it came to 1.51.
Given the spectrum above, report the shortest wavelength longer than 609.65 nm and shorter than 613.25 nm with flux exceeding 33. 609.7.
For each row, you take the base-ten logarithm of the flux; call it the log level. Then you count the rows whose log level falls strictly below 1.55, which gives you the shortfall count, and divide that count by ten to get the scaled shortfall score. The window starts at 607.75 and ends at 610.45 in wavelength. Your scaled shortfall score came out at 2.10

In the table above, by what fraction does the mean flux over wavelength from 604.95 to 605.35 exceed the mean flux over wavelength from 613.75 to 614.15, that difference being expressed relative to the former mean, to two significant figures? 0.84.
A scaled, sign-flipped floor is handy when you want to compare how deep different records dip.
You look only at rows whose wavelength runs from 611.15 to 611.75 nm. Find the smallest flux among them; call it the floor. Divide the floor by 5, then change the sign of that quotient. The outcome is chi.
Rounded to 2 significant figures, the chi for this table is -6.1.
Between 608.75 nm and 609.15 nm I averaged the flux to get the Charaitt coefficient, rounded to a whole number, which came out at 33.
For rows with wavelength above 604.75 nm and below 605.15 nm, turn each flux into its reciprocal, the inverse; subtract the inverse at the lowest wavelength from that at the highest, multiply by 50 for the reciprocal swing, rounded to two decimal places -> -0.73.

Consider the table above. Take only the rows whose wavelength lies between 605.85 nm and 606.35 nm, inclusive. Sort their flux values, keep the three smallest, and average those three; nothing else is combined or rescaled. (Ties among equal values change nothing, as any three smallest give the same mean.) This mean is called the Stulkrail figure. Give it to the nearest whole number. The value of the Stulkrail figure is 40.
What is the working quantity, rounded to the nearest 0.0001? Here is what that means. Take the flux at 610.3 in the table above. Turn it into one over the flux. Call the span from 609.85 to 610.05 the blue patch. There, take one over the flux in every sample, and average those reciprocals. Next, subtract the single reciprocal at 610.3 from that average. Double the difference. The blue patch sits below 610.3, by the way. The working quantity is -0.0019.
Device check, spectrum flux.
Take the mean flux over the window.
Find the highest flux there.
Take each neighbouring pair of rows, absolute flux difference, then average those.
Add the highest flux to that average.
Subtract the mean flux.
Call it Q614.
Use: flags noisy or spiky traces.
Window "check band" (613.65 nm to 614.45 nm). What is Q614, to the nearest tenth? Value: 1.8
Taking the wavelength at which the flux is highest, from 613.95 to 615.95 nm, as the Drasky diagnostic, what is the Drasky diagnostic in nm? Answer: 615.9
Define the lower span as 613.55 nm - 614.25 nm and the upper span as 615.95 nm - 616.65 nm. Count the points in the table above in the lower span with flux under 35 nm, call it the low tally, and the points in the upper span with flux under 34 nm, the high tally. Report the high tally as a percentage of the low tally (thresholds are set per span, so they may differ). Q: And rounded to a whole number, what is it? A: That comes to 0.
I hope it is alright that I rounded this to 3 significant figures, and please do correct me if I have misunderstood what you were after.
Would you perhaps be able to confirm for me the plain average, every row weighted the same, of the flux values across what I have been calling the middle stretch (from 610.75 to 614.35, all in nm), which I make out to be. 32.4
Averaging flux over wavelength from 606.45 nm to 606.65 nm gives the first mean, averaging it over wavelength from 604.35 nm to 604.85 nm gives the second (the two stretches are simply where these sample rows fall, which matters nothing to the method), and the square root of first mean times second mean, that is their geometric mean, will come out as 36.3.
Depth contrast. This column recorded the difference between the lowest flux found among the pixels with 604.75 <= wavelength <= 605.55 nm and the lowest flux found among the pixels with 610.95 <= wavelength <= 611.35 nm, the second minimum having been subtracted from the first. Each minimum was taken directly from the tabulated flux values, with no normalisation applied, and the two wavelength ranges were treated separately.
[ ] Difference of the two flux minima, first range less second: 17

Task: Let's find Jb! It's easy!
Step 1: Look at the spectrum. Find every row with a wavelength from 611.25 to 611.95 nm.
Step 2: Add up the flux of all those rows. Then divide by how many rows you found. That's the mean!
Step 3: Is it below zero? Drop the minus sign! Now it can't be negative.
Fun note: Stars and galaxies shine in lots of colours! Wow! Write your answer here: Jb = 32.2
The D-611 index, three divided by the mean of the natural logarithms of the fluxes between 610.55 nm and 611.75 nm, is 0.869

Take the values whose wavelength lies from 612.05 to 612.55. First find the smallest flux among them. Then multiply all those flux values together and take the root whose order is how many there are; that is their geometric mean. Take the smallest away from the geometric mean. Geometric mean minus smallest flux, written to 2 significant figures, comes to 1.2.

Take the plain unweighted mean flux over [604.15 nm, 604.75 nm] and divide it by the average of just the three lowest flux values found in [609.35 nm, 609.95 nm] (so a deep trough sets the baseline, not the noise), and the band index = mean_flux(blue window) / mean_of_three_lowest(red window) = 1.11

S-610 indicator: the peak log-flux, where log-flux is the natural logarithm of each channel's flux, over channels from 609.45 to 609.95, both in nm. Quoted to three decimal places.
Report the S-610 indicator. 3.609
